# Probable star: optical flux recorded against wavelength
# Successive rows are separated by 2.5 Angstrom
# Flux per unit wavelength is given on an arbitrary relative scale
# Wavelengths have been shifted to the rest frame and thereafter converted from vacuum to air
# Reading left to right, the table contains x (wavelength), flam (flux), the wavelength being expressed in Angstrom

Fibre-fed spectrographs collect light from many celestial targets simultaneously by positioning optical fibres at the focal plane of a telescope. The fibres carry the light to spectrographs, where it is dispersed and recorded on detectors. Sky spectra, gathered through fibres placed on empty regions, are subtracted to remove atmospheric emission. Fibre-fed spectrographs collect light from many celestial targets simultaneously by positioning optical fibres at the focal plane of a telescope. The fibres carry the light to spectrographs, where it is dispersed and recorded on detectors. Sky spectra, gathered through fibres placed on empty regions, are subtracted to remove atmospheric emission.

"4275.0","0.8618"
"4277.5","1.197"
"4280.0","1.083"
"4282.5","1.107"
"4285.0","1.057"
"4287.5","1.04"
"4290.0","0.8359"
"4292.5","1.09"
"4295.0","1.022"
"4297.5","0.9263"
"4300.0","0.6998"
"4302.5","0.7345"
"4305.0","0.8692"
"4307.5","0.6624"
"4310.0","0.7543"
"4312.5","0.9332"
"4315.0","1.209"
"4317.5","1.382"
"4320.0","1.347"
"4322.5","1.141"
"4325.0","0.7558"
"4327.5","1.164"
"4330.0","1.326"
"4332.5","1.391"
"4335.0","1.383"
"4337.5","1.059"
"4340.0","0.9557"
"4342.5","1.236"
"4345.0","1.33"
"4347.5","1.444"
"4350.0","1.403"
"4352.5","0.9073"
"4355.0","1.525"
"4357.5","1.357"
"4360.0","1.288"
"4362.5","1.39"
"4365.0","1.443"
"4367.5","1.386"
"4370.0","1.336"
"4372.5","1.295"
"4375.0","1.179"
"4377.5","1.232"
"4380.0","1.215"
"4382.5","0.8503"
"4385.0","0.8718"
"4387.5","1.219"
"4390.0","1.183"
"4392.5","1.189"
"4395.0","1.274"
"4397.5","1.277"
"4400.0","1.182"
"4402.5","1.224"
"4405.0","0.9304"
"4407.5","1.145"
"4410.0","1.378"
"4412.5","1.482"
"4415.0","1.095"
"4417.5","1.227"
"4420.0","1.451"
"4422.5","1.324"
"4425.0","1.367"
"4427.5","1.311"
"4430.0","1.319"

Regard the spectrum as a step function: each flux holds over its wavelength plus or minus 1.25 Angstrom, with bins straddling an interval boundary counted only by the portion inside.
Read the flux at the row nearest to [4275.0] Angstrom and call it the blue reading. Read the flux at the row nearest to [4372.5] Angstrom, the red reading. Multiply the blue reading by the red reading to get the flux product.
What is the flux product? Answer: 1.1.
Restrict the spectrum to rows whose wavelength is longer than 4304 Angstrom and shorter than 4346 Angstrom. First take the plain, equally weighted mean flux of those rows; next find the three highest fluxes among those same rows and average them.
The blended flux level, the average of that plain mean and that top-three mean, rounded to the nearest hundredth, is 1.25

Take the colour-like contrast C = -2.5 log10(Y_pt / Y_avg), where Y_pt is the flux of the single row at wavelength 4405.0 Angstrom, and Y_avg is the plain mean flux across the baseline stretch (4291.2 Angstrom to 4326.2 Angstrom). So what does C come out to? 0.04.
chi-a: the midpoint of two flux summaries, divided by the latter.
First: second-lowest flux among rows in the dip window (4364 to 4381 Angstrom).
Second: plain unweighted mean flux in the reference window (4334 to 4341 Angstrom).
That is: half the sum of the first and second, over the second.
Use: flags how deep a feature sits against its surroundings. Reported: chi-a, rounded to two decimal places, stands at 1.04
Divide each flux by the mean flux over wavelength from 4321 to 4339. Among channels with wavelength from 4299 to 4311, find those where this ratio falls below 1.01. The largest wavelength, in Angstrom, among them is 4310.0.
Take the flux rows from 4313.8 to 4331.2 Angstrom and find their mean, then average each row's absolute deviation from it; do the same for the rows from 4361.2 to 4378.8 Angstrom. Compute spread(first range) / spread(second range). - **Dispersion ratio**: 1.9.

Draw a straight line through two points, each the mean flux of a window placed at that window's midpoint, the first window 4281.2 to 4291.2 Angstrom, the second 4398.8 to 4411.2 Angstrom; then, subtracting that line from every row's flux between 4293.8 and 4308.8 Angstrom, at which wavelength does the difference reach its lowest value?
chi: 4307.5 Angstrom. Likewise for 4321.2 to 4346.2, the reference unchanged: 4325.0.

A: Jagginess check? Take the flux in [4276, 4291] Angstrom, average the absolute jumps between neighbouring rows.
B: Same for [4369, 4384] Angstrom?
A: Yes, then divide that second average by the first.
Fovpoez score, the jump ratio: 1.4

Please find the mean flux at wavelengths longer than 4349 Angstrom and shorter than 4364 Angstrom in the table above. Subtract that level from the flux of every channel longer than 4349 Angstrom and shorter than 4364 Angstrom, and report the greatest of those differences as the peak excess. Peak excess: 0.21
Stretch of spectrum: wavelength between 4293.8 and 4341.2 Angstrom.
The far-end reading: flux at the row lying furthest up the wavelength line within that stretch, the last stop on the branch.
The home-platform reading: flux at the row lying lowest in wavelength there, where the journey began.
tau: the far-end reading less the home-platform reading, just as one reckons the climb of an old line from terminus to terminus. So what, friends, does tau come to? -0.07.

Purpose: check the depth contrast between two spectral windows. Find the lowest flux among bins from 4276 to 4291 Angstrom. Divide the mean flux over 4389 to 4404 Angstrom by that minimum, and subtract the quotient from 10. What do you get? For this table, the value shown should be 8.54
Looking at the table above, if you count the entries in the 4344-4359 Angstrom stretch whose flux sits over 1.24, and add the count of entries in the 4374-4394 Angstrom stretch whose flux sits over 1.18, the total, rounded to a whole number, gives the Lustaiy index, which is 10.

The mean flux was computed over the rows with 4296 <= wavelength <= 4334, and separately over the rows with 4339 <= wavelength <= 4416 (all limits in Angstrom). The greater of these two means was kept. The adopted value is 1.23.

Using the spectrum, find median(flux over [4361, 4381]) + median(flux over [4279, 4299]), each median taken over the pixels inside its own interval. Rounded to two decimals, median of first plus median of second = 2.36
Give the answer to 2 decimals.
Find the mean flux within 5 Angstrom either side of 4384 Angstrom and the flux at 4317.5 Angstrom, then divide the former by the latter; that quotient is 0.75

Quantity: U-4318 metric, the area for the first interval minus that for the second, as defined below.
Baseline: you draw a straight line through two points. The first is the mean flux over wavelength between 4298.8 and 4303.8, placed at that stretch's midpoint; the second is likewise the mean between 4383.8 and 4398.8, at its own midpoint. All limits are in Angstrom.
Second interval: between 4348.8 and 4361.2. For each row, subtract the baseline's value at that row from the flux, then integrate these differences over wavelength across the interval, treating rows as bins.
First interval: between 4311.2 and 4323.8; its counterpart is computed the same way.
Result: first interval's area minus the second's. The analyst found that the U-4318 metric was 1.2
